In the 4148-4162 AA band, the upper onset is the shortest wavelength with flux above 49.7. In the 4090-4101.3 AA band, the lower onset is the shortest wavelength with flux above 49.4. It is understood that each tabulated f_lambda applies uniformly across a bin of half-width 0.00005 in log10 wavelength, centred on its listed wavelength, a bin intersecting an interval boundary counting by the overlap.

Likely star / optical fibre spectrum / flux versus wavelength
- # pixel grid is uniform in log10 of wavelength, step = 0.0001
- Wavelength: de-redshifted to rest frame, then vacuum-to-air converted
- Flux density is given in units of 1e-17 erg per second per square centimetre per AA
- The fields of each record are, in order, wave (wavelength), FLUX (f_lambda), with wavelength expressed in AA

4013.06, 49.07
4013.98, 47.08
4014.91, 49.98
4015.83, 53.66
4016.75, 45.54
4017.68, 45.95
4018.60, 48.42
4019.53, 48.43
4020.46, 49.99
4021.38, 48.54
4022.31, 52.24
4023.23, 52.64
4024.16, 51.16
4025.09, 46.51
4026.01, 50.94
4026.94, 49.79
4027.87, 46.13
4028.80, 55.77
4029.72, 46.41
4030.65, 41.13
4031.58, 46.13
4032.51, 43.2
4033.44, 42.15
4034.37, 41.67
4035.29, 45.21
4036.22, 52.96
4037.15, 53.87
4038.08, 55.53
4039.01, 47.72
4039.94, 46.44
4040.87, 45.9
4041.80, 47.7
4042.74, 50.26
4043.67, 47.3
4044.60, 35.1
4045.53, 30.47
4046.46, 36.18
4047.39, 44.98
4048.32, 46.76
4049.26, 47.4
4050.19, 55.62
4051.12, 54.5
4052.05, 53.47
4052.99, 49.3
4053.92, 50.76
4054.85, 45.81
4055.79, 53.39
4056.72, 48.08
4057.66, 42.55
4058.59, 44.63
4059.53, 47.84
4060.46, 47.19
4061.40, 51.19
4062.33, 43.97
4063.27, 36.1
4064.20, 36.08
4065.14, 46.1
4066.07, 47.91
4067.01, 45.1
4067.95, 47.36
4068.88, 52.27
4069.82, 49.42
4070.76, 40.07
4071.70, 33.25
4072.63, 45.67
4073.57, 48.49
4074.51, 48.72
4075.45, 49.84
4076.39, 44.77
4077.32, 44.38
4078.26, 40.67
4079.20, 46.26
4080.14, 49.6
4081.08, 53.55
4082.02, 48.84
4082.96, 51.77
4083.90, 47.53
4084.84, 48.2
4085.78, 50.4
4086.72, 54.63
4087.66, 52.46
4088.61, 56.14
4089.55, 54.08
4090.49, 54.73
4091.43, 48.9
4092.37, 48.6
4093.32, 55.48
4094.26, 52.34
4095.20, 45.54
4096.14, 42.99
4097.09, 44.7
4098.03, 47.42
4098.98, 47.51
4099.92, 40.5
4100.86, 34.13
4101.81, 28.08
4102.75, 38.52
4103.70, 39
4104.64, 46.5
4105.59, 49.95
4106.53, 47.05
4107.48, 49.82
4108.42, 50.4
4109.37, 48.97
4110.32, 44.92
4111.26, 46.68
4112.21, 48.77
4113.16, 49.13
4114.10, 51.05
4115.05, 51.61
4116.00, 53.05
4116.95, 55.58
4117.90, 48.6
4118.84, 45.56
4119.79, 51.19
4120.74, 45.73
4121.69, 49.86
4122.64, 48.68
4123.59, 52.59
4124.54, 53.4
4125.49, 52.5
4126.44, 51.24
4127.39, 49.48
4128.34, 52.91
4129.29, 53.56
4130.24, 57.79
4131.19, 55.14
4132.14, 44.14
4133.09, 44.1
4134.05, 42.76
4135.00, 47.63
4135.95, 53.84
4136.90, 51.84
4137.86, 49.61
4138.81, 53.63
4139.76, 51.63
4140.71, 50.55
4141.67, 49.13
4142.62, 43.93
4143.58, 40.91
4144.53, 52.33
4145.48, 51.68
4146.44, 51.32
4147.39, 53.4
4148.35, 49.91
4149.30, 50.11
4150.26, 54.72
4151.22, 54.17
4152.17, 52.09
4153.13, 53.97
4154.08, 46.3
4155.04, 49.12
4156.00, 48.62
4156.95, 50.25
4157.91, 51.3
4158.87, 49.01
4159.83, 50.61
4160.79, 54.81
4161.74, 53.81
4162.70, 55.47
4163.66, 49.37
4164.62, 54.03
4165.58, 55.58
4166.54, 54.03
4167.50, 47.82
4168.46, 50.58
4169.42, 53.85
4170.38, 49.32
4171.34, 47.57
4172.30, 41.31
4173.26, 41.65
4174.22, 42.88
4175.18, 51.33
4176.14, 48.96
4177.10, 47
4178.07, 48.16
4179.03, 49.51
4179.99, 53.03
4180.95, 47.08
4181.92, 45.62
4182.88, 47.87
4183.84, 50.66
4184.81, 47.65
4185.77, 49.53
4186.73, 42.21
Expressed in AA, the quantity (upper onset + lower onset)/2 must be 4119.4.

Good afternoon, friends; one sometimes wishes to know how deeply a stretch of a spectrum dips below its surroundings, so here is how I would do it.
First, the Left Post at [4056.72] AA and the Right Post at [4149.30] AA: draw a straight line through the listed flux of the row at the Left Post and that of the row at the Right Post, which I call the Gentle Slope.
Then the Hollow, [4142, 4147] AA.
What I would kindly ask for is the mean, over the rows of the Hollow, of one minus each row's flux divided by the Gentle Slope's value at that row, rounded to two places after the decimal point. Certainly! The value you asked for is 0.04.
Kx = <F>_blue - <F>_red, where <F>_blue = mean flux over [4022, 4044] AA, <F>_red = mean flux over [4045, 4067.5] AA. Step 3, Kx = 2.2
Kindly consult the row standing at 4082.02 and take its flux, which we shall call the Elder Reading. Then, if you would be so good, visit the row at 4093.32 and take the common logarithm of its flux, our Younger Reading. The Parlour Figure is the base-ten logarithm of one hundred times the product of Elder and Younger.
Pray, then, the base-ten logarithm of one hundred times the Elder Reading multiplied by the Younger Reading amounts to 3.93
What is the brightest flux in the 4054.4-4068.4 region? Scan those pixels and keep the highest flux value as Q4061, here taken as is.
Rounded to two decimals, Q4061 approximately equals 53.39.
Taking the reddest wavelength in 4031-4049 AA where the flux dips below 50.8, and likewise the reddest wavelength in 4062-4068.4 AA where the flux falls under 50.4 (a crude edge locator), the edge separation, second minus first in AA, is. 19.6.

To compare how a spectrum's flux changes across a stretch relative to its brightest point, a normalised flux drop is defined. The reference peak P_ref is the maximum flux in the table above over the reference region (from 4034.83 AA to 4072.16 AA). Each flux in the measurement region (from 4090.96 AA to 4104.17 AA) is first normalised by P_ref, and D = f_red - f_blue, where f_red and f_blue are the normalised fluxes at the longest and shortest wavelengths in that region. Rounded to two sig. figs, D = -0.18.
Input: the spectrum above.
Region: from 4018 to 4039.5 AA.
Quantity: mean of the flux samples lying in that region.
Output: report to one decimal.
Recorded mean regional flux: 48.5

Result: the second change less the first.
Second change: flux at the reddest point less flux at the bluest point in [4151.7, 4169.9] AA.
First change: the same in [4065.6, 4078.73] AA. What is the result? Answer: 9.0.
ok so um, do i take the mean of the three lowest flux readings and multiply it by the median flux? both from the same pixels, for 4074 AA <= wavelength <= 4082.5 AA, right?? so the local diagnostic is 2108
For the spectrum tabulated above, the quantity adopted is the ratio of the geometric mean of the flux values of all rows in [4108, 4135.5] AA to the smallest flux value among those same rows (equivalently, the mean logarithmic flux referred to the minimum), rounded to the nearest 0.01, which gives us 1.16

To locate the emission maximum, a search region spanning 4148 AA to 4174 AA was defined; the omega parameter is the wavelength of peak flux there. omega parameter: 4165.58 AA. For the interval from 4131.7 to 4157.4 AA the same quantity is 4150.26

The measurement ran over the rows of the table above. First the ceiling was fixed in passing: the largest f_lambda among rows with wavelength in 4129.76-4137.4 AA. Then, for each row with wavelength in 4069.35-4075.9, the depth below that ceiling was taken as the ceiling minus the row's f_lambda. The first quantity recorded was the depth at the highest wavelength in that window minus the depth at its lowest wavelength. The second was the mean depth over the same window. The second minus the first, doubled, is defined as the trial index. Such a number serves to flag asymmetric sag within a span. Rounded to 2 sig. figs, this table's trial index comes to 26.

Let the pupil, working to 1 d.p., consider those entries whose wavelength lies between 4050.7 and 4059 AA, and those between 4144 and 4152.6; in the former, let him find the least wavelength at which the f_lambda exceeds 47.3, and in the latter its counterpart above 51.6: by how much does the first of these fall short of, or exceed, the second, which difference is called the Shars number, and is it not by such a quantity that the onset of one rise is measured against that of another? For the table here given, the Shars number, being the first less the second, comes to -93.4 AA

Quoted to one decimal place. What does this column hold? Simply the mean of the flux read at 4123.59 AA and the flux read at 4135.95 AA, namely 53.2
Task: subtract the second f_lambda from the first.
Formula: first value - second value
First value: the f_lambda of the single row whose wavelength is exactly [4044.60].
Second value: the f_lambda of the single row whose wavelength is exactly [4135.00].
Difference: -13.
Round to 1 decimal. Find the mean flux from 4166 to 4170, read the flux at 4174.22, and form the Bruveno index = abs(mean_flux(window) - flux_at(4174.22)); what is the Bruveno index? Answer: 8.7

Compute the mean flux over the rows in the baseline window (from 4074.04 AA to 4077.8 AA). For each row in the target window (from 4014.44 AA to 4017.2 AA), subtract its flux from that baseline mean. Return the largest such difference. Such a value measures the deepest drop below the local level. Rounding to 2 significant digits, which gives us 1.4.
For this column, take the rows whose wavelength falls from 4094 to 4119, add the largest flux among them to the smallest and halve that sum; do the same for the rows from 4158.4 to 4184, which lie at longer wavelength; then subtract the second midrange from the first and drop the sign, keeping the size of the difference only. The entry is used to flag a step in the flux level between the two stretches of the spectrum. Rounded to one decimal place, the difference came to 6.6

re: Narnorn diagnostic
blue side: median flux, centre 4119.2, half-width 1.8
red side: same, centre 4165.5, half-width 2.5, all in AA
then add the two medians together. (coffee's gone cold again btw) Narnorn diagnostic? 101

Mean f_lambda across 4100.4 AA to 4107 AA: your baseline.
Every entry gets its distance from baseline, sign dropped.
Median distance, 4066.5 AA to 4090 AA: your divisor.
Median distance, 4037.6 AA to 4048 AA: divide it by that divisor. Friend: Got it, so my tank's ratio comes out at 0.83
